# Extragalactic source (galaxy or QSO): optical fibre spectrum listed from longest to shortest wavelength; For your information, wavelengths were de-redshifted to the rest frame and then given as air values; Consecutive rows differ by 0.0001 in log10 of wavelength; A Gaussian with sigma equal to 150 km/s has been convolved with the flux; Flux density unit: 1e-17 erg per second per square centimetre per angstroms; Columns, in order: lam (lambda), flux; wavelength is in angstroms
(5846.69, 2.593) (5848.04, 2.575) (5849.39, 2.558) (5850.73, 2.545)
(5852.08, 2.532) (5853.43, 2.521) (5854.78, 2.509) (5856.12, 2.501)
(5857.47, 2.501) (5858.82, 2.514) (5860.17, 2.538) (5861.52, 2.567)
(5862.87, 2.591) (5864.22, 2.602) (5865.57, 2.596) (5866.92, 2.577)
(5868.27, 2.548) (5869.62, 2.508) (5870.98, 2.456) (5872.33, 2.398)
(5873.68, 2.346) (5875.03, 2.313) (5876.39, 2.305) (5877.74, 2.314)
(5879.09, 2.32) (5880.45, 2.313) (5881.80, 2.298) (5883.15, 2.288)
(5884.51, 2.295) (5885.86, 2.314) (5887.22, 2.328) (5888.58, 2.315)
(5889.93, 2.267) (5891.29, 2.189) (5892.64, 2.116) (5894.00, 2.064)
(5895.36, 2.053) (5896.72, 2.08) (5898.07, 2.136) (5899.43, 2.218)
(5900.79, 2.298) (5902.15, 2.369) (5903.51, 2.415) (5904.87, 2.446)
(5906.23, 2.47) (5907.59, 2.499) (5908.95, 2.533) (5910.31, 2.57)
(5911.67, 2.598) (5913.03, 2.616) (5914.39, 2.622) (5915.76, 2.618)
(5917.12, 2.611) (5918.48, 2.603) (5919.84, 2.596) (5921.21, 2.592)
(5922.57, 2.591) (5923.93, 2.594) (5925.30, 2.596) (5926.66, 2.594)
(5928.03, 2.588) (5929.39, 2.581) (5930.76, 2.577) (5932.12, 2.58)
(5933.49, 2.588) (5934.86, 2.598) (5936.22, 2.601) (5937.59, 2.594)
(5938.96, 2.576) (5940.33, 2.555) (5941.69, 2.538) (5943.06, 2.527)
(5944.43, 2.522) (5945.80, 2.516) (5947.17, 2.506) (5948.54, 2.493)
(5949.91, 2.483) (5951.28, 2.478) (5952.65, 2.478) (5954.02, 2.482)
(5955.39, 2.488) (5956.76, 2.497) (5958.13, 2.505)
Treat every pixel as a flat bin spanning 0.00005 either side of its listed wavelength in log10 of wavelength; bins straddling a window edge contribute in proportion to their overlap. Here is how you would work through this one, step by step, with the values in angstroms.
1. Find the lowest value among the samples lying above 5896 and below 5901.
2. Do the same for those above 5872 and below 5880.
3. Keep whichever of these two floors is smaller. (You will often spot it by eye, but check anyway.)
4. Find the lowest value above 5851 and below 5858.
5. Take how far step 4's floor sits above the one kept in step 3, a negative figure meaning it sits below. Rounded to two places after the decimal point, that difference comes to 0.42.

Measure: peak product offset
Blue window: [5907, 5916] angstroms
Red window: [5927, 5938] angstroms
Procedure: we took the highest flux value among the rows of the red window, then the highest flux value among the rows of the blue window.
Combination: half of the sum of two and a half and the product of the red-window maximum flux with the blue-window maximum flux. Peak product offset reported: 4.66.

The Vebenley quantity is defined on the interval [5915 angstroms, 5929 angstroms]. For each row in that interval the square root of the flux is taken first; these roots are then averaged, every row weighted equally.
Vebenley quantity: 1.61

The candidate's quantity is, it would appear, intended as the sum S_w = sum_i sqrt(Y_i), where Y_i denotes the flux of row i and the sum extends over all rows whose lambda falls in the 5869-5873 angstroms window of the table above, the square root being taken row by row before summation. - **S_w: 4.70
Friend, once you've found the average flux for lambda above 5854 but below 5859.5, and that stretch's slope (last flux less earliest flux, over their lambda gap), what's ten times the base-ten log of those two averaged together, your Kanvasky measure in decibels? 0.98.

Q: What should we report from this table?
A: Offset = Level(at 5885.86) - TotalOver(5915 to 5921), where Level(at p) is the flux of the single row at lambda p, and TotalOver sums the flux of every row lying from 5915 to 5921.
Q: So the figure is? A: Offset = -8.1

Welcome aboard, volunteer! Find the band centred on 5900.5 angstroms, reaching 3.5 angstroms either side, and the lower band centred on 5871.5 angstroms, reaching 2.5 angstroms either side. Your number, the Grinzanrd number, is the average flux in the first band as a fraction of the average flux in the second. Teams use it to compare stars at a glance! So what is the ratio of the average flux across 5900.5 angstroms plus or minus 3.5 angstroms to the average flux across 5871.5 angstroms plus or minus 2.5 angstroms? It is 0.94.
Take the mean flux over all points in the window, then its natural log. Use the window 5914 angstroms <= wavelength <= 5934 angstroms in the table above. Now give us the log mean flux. 0.95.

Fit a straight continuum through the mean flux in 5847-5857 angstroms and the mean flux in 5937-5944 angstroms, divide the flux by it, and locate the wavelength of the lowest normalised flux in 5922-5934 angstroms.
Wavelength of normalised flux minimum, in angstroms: 5930.76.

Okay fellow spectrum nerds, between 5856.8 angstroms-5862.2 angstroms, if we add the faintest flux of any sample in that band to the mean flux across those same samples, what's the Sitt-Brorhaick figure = 5.03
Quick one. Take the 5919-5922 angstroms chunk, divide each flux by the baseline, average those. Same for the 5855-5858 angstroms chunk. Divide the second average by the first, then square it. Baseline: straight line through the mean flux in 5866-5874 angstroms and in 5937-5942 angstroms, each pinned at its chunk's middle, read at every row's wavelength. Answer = 1.0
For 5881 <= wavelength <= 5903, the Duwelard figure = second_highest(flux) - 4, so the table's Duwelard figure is -1.67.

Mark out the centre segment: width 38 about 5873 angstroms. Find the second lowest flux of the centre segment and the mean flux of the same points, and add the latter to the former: 4.68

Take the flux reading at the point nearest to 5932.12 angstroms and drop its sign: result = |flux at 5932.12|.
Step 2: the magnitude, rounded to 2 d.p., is 2.58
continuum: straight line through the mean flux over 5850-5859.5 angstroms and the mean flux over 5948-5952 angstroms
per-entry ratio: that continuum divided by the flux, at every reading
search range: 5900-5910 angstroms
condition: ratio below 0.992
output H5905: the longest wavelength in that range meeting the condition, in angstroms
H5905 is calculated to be 5908.95 angstroms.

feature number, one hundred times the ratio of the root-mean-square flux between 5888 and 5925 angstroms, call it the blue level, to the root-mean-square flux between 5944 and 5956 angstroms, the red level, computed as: 97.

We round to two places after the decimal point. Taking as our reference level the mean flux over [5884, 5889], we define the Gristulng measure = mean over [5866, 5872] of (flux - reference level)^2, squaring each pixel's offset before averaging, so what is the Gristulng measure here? 0.05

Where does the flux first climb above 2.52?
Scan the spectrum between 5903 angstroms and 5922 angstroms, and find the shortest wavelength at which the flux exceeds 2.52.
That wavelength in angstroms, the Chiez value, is 5908.95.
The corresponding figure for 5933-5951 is 5933.49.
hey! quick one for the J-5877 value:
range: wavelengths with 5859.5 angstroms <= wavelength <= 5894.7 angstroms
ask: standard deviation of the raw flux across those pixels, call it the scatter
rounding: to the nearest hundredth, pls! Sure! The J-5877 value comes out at 0.15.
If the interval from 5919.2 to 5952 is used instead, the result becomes 0.04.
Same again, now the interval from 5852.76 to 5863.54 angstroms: 0.03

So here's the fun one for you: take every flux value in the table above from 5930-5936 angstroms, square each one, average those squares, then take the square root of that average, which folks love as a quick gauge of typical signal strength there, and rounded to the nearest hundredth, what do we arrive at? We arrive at 2.59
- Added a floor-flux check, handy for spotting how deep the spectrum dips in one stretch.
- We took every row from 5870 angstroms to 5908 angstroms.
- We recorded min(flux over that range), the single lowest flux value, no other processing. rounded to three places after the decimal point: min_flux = 2.053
